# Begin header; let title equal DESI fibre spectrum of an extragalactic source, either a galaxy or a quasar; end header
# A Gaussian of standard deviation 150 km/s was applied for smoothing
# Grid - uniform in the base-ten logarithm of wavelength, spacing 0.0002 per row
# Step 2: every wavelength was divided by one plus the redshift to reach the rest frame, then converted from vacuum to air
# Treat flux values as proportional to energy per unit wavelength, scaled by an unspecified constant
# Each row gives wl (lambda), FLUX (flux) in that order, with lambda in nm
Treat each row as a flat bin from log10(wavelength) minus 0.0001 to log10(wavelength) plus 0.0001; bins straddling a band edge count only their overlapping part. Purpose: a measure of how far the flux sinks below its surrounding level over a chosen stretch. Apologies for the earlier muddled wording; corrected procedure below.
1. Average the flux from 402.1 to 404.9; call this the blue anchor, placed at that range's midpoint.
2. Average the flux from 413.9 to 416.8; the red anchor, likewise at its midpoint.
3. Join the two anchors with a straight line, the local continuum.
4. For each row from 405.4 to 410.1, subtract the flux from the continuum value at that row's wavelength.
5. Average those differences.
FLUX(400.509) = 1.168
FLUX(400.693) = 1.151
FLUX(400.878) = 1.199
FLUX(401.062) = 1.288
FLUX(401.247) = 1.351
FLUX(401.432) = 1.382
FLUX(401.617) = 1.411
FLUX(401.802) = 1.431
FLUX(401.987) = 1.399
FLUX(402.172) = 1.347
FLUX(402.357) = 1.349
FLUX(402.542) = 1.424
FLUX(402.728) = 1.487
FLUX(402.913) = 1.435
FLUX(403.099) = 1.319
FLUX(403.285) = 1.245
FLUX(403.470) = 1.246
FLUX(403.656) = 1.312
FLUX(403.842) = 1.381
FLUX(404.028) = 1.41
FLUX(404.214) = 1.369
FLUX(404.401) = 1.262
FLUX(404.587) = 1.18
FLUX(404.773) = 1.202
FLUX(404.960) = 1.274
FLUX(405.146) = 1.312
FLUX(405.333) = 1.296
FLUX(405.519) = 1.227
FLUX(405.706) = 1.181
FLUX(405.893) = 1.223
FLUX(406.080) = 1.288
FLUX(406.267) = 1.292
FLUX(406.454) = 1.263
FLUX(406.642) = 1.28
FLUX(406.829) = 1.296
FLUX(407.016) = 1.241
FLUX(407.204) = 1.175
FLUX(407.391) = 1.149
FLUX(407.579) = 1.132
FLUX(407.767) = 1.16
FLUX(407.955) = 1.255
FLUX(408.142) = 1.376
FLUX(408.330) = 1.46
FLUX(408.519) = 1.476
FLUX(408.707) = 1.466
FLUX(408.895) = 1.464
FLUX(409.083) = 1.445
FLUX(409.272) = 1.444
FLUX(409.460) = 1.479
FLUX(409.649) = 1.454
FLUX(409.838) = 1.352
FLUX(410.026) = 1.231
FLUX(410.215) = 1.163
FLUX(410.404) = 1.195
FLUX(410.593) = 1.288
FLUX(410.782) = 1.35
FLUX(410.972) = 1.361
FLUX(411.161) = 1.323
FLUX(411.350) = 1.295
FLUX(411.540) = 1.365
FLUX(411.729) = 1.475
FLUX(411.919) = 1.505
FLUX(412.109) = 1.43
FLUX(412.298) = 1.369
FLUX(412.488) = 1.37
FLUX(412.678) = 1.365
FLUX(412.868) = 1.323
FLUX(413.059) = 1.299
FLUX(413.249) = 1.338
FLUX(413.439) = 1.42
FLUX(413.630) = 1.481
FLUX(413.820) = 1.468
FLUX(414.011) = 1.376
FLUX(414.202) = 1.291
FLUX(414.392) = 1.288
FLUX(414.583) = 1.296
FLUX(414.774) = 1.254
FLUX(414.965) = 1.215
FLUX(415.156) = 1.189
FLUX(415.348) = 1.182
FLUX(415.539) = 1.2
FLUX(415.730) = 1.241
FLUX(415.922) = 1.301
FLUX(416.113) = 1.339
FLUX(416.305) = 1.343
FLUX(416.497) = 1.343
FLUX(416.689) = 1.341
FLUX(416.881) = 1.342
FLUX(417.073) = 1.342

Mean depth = 0.00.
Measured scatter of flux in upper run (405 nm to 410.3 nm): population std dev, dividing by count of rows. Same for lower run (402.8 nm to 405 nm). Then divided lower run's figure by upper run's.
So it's 0.69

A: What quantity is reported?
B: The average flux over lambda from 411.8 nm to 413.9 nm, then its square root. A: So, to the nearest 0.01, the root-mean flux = 1.18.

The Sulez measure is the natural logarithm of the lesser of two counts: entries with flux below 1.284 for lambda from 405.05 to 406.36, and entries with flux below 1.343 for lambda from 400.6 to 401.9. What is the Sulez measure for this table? 1.1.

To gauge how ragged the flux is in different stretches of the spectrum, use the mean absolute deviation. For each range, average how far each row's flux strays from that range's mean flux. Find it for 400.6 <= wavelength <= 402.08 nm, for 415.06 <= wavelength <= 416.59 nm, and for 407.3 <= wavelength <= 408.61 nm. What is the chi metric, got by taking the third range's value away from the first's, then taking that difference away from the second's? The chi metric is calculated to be 0.11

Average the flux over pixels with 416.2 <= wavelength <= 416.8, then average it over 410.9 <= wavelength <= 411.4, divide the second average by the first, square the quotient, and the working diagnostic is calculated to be 0.98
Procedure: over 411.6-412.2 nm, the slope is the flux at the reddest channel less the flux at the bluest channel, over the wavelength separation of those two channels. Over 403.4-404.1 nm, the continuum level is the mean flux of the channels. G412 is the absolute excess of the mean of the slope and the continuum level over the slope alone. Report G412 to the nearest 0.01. 0.73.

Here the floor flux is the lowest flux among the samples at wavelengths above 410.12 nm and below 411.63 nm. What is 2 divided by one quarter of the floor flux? 6.9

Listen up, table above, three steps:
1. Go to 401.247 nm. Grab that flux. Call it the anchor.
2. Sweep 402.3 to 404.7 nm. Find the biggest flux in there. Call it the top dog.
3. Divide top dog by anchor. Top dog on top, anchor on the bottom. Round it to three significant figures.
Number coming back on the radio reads 1.10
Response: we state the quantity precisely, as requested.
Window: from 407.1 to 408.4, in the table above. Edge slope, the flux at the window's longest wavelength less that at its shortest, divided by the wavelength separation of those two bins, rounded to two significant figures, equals 0.25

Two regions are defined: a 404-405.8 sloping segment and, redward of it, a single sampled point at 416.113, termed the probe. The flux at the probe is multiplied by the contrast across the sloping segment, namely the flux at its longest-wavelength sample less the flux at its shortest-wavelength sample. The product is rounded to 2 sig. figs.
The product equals -0.31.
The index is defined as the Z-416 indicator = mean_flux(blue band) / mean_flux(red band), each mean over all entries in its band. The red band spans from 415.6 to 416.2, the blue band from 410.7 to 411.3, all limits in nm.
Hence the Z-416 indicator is 1.04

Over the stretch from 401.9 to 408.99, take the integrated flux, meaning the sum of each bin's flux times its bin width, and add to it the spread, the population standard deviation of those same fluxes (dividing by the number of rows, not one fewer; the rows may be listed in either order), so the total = 9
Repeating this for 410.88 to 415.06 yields 6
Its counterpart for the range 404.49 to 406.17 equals 2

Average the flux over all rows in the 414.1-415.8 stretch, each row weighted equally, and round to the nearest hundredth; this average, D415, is 1.24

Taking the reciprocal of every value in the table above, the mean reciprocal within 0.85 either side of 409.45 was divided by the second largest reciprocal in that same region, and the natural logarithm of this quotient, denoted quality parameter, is -0.11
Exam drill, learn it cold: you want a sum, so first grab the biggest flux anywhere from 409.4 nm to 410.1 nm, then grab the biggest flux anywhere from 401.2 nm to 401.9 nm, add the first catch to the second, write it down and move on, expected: 2.91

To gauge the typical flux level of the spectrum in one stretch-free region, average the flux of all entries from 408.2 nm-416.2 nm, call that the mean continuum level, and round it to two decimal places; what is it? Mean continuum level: 1.35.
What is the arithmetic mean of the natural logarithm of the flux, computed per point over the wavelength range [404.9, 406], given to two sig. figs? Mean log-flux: 0.22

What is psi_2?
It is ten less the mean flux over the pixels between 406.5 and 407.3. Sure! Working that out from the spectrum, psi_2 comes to 8.75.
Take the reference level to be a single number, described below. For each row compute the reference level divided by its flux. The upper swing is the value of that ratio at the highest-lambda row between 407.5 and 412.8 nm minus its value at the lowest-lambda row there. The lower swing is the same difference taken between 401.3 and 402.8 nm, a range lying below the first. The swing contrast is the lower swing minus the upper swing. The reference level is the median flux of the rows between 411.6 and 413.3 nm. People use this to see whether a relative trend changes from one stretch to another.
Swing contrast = 0.14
